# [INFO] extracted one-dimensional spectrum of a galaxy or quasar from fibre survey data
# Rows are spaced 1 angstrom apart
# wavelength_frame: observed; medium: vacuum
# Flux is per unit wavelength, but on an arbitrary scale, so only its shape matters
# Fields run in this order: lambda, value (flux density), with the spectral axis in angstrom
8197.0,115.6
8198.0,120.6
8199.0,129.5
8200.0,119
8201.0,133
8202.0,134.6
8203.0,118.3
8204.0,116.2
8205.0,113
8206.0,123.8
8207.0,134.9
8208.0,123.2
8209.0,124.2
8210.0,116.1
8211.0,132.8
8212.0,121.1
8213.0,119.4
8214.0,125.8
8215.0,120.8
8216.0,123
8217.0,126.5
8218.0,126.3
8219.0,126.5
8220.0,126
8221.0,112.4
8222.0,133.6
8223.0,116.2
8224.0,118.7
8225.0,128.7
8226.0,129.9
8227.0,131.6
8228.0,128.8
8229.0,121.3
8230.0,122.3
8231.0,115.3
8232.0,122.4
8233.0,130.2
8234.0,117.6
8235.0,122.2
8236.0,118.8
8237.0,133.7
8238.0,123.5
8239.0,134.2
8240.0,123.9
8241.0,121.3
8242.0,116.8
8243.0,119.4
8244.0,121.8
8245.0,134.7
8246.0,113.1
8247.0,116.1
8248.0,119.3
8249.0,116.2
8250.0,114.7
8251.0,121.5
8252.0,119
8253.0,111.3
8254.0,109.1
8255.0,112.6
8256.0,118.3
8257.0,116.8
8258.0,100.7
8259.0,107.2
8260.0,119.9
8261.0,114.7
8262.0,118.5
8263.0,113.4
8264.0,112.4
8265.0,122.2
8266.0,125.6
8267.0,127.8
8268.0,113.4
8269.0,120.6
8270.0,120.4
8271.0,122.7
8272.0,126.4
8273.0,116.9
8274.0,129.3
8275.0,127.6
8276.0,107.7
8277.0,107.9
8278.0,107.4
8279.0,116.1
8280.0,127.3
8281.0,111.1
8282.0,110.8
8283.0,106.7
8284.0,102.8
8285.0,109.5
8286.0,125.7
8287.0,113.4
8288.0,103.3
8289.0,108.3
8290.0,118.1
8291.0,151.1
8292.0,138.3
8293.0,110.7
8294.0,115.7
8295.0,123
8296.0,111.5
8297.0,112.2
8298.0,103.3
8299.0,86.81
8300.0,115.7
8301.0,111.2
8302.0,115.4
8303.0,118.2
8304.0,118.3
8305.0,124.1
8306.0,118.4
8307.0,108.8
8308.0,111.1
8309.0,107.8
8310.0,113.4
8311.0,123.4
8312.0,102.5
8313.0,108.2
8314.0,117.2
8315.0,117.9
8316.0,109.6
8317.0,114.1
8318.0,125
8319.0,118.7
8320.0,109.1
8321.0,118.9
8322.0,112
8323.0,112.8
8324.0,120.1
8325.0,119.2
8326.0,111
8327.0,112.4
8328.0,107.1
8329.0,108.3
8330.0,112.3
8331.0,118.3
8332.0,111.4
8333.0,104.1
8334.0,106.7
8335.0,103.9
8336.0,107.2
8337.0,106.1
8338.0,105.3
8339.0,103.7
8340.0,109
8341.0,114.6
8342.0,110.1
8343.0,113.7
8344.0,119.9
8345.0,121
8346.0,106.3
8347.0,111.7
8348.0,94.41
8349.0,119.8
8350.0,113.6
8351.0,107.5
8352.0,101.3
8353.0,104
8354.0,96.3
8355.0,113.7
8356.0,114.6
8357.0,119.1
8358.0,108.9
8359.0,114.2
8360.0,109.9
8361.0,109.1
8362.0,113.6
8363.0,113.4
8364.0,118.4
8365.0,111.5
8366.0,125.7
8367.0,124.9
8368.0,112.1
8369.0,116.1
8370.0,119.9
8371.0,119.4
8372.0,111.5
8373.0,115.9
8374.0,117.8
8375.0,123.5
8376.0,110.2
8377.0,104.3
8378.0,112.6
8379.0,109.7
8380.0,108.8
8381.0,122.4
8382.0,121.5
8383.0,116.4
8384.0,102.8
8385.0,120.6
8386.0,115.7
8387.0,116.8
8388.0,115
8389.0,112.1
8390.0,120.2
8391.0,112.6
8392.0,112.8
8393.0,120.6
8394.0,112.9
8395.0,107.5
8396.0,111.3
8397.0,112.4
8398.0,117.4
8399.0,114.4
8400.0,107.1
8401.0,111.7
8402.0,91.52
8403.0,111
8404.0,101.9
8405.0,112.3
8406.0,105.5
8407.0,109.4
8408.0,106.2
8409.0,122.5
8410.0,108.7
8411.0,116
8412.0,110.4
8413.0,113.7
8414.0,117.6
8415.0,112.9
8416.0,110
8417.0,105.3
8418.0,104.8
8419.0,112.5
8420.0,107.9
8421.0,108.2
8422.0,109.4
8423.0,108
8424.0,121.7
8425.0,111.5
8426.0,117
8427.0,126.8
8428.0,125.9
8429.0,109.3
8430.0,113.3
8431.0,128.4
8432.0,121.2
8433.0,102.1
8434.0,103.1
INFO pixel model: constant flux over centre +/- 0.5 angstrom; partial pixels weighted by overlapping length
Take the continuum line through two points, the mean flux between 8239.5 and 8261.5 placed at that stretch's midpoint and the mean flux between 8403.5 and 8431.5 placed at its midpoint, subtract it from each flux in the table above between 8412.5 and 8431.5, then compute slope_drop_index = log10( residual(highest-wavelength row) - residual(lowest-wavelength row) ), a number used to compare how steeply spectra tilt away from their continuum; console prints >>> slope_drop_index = 1.18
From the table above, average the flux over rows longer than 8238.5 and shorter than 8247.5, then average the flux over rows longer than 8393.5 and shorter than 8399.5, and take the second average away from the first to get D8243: 10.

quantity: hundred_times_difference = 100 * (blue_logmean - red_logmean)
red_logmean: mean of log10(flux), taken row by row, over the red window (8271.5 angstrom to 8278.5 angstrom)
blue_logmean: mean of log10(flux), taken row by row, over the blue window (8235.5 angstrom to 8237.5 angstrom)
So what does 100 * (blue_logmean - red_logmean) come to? 3.1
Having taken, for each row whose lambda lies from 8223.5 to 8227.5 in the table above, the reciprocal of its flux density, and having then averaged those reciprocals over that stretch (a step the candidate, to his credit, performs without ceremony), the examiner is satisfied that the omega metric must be 0.0079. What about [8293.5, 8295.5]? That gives 0.0084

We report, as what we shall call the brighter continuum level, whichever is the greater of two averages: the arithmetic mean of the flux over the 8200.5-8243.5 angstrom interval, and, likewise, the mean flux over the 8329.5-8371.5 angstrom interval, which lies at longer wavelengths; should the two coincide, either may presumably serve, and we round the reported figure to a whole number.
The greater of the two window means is 124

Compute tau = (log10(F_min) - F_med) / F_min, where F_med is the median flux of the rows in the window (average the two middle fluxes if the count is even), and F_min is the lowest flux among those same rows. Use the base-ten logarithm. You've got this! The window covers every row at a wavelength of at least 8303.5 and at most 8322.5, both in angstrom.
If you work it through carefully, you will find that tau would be -1.09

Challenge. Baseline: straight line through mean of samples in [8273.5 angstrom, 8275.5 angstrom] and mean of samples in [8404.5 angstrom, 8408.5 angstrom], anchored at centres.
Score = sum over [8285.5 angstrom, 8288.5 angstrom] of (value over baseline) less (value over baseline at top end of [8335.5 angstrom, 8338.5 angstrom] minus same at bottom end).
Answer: 2.72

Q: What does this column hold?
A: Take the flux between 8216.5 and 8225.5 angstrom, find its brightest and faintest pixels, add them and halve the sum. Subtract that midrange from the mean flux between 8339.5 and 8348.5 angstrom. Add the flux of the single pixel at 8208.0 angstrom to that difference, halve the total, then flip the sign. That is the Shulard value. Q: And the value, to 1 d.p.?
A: -55.7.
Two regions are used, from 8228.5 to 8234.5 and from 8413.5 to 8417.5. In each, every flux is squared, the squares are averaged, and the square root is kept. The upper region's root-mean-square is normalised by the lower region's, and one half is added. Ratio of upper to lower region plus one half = 1.42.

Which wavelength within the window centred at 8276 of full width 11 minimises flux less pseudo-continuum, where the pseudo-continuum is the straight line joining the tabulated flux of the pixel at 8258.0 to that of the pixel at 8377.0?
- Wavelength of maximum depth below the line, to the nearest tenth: 8278.0 angstrom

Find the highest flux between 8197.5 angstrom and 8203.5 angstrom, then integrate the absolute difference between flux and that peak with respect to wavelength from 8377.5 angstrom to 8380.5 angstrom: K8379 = 73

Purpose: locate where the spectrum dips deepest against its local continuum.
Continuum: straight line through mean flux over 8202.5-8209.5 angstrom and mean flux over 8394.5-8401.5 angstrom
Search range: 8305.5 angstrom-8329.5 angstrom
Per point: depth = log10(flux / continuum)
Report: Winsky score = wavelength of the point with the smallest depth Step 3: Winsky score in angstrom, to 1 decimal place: 8312.0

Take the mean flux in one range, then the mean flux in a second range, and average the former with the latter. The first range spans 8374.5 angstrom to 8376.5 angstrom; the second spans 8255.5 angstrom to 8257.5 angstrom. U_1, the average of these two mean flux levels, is 117.2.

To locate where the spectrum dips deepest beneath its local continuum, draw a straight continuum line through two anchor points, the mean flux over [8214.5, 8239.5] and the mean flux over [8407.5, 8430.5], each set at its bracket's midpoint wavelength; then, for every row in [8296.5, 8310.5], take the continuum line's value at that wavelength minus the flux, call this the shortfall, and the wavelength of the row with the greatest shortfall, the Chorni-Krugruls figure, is 8299.0 angstrom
